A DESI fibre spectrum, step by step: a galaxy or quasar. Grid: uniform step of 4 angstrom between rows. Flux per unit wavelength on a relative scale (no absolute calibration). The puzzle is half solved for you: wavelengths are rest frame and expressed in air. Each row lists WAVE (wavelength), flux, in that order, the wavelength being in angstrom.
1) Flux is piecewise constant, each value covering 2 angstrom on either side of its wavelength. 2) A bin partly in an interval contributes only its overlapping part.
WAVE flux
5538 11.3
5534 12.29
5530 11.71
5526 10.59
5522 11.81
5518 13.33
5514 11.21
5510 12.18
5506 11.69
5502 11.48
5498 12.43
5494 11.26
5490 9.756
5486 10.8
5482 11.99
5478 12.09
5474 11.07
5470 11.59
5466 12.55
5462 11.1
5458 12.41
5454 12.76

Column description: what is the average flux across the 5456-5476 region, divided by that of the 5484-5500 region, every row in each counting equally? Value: 1.06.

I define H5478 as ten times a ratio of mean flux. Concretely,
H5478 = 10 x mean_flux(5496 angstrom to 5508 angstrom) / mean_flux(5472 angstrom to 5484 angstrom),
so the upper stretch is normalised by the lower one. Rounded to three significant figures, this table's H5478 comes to 10.1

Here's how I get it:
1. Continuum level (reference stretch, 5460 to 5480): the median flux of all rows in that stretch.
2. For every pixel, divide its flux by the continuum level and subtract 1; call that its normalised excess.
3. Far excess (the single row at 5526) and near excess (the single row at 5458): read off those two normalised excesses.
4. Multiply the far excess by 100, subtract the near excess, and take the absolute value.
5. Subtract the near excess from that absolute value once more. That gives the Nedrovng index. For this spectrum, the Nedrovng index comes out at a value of 9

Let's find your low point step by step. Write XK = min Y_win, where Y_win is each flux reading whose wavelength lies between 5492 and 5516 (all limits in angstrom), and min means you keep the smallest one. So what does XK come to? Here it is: 11.21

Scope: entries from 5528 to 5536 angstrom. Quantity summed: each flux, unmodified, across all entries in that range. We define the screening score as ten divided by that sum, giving 0.42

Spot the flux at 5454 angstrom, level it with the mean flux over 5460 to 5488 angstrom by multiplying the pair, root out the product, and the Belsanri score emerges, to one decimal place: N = 12.2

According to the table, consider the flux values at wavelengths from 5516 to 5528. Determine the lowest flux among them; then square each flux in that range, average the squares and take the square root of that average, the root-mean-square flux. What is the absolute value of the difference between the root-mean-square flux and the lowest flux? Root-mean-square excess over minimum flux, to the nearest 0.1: 1.4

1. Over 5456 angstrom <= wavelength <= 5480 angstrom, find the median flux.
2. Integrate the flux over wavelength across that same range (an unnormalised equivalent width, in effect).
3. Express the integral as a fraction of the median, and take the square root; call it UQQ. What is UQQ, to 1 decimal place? 4.9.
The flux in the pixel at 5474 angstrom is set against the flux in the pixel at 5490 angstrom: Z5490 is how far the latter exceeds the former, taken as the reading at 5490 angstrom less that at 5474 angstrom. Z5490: -1.3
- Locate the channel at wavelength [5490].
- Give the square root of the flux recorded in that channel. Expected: 3.12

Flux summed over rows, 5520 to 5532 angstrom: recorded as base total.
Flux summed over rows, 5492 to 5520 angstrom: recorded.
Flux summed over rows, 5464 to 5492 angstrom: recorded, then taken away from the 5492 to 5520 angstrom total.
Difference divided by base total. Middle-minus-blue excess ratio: 0.11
